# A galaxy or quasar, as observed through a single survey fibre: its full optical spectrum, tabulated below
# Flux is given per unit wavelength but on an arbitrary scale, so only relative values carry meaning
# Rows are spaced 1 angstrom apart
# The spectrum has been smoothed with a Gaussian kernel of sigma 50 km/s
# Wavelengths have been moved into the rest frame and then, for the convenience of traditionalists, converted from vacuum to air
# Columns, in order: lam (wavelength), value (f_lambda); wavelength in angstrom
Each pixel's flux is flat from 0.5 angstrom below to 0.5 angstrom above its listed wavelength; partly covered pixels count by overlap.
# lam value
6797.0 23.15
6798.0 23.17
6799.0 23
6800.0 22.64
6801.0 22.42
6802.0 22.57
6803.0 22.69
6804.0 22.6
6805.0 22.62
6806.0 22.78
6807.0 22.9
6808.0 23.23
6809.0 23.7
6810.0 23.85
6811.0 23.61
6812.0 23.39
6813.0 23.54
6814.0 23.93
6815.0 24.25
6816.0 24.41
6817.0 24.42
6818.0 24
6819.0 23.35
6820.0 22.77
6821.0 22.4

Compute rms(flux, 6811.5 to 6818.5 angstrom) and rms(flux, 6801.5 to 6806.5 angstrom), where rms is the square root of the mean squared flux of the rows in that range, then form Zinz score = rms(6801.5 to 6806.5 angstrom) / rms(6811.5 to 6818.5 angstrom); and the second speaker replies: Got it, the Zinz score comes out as 0.94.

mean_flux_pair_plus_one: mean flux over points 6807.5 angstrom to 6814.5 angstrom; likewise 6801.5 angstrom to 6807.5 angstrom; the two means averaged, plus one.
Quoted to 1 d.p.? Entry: 24.2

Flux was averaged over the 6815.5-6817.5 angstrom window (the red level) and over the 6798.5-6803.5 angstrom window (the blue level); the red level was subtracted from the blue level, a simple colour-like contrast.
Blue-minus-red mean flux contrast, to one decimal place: -1.8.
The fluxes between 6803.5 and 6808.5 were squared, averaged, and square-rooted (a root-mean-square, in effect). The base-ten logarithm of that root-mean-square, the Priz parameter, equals 1.36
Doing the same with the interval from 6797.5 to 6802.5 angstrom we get 1.36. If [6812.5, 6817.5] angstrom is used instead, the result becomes 1.38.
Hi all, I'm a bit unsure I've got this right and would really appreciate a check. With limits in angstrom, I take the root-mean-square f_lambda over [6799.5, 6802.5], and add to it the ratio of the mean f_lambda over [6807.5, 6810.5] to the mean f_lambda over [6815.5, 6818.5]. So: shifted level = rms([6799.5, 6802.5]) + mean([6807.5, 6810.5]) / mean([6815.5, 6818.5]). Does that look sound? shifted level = 23.5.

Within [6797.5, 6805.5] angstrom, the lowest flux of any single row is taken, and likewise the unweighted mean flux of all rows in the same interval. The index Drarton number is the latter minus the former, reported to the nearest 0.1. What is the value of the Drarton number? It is 0.3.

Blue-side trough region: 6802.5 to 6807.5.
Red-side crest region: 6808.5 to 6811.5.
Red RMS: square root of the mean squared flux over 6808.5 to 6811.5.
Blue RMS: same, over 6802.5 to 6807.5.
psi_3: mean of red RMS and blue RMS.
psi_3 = 23.2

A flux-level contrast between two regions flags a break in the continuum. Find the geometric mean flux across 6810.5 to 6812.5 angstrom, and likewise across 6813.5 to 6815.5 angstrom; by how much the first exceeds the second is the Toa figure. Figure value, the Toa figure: -0.59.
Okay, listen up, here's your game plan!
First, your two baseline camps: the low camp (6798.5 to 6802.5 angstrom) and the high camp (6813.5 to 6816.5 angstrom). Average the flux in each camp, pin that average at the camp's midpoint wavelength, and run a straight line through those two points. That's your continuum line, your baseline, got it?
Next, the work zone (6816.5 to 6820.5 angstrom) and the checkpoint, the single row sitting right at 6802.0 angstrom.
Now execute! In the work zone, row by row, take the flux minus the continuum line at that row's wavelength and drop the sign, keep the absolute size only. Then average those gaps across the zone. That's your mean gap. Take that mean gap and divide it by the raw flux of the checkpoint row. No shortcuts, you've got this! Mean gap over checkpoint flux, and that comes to 0.0416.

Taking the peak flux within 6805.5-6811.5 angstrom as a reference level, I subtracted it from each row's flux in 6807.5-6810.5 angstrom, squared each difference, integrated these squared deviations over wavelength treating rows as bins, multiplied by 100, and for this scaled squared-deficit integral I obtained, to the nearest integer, 41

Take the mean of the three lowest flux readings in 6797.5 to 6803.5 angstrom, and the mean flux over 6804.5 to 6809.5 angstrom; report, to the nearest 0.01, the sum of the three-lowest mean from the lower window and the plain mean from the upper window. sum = 45.59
